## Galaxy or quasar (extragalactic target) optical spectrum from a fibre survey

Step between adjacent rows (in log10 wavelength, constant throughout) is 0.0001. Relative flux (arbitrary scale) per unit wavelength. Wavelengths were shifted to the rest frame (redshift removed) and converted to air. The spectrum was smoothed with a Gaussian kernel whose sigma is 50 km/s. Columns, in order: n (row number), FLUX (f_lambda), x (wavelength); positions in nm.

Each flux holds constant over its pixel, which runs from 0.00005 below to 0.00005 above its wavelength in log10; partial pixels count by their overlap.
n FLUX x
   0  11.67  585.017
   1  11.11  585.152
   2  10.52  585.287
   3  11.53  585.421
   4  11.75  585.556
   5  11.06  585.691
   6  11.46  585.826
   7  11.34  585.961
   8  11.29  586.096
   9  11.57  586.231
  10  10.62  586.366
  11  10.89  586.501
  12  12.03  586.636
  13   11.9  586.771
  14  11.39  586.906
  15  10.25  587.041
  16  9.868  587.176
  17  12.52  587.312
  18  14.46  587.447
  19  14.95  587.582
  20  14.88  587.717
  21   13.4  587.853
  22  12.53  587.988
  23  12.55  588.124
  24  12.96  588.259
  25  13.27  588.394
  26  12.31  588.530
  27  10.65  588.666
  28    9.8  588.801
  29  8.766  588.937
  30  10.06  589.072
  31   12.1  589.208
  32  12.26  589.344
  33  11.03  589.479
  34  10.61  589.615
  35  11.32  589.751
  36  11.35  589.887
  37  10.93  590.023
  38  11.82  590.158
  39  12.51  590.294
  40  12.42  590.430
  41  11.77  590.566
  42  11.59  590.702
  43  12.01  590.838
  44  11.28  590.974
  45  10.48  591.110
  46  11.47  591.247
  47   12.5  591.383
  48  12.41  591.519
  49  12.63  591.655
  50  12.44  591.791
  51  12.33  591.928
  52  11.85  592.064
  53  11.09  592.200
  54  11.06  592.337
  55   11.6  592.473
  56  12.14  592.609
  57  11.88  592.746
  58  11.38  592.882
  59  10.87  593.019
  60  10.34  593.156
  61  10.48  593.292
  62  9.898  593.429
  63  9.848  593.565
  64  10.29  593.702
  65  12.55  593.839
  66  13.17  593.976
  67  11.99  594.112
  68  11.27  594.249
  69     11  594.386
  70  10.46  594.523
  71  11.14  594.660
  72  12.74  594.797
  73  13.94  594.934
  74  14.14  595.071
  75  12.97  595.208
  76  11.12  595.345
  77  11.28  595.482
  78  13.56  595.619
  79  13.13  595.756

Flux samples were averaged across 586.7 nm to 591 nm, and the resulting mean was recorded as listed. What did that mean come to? 11.9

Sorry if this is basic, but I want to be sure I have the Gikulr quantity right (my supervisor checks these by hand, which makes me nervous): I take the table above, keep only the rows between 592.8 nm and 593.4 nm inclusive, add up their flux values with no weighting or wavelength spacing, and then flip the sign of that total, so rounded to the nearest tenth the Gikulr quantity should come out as -43.1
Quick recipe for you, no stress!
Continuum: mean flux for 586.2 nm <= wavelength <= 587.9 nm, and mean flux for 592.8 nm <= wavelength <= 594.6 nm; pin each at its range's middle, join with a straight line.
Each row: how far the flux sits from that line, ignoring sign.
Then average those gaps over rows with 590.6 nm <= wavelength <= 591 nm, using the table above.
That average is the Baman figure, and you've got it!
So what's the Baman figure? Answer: 0.24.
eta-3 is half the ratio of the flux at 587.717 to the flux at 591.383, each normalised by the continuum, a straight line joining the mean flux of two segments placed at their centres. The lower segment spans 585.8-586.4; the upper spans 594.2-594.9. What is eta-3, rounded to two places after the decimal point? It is 0.60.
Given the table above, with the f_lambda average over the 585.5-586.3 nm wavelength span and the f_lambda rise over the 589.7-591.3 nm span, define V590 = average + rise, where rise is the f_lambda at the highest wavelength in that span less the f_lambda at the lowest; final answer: 12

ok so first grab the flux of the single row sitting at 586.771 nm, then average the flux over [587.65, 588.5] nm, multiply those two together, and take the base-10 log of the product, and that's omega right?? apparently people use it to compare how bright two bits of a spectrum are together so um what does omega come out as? 2.20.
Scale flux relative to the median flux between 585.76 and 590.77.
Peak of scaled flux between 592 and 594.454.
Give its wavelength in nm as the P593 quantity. 593.976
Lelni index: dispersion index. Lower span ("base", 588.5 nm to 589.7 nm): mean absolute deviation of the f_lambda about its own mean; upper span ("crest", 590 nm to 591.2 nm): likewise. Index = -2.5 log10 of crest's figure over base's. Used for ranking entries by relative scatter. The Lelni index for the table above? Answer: 0.69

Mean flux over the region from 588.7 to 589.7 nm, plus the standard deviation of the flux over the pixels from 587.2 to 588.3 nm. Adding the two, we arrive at 11.7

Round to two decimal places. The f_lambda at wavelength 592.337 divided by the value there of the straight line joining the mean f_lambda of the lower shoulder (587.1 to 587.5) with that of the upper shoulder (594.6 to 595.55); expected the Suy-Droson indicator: 0.89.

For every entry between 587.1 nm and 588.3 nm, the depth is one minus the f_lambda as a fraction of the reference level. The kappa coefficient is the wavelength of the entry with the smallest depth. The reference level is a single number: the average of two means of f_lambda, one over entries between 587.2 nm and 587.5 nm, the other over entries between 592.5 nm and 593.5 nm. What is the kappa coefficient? 587.582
